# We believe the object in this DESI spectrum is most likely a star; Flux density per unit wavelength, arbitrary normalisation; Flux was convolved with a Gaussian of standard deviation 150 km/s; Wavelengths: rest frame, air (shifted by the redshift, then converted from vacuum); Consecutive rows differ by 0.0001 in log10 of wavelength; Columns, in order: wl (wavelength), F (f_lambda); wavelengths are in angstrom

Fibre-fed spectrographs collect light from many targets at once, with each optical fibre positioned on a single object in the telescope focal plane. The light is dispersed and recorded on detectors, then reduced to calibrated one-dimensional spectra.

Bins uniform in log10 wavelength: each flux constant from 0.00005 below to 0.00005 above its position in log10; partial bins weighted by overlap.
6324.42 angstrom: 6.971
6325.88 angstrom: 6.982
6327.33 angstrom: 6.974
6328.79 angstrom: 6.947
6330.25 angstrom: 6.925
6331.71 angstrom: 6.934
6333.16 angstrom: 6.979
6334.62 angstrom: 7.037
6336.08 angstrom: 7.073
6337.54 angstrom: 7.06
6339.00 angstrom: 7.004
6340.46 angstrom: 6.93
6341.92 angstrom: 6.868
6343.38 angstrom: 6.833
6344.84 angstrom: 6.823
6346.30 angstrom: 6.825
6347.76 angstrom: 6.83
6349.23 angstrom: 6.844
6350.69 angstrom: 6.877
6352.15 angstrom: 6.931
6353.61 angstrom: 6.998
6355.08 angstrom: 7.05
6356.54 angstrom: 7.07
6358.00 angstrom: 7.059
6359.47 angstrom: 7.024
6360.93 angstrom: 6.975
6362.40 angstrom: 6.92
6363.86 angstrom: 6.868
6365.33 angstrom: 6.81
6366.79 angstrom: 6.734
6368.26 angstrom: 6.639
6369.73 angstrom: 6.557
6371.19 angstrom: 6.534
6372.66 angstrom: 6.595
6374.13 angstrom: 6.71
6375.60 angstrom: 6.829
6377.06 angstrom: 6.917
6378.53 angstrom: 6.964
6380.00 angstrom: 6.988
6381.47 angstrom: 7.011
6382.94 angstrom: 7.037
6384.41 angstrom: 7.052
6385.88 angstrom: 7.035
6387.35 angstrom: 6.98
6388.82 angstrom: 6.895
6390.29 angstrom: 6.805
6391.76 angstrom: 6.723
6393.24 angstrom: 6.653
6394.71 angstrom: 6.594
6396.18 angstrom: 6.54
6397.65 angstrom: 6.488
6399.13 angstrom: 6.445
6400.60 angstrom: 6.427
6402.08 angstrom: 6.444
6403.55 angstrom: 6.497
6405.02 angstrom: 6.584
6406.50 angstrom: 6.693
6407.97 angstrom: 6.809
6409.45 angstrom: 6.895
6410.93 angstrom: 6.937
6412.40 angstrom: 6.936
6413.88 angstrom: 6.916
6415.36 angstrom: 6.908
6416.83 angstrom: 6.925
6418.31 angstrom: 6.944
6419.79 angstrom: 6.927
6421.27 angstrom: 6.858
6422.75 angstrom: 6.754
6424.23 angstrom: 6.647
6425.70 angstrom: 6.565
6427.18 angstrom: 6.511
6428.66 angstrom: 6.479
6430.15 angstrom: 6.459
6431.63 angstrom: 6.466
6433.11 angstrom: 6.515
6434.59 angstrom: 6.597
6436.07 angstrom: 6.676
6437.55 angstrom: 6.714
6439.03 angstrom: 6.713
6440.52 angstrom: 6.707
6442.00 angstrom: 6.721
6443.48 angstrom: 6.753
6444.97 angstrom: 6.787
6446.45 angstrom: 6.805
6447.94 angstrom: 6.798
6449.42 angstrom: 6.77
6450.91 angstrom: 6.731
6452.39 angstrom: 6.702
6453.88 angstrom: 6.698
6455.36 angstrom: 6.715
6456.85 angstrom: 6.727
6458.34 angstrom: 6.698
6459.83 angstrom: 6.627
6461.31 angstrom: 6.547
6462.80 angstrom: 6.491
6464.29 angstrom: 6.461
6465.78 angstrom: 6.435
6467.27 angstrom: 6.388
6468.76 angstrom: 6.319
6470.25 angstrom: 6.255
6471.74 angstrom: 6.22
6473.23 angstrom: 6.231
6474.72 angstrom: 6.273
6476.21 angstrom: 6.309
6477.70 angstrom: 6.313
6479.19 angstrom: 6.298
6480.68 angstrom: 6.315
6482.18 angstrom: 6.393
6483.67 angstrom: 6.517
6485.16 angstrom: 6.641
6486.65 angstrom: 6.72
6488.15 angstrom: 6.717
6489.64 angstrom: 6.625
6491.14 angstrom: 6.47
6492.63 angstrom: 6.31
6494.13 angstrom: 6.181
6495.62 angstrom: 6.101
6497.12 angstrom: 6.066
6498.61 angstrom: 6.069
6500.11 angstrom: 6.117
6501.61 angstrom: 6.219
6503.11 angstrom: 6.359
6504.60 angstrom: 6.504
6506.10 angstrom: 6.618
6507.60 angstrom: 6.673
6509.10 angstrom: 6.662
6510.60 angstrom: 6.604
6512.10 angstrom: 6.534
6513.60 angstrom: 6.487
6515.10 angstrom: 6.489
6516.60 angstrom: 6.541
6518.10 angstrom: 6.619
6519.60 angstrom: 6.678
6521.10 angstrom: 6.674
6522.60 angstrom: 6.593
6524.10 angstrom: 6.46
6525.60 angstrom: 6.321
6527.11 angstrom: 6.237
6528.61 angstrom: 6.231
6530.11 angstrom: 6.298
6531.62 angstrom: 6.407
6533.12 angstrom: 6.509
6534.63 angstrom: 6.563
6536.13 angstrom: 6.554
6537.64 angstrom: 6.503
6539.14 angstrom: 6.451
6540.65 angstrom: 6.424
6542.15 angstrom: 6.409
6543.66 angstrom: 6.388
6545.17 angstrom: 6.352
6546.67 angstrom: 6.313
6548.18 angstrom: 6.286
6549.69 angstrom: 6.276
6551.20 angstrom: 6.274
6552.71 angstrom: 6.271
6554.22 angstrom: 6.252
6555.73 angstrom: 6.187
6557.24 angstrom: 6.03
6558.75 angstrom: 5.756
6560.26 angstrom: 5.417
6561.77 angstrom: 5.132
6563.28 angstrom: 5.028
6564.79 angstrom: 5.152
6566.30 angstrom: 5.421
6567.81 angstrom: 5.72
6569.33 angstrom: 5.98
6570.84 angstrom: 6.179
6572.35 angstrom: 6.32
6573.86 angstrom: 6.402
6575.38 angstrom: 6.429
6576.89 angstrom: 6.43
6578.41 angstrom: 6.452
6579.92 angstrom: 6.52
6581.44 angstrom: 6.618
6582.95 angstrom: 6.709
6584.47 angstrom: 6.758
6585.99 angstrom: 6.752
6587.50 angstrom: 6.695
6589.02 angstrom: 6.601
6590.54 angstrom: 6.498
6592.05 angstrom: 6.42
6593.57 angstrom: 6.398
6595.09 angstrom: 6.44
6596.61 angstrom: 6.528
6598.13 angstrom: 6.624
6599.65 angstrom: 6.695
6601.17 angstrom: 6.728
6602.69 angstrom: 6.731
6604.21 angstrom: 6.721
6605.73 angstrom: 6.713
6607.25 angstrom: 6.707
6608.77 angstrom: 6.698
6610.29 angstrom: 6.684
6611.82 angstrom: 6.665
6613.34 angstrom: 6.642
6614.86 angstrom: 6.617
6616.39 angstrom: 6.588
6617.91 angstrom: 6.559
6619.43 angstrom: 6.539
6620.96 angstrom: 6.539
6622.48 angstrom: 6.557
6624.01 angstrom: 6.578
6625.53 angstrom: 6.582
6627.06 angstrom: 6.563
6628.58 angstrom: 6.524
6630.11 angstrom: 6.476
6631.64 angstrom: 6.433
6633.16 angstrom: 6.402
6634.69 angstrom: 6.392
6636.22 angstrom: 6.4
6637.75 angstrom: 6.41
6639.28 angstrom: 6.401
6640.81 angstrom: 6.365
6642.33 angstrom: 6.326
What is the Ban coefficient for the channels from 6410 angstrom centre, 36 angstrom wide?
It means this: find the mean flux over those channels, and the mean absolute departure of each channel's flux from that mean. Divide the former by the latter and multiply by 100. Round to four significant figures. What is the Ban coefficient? 3897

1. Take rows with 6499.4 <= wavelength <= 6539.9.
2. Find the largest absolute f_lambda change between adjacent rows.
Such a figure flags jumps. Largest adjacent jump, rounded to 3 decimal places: 0.145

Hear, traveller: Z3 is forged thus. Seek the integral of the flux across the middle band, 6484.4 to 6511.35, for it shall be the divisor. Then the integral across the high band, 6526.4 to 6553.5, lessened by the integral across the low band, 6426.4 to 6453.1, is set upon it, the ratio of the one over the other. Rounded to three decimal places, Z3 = -0.029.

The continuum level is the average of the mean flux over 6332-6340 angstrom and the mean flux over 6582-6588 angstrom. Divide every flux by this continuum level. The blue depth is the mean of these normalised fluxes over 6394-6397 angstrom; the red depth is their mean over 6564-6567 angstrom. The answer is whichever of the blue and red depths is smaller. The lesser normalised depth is 0.77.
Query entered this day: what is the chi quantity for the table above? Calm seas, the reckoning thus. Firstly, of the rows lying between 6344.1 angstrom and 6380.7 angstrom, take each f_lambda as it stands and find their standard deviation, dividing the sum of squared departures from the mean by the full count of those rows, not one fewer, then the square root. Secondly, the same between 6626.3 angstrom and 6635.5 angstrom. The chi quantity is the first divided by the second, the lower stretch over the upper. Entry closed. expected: 2.4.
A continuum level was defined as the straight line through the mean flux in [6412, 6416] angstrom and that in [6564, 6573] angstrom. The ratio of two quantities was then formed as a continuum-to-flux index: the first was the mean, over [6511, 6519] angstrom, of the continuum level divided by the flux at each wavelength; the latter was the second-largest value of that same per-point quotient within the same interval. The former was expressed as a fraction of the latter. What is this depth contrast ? 0.99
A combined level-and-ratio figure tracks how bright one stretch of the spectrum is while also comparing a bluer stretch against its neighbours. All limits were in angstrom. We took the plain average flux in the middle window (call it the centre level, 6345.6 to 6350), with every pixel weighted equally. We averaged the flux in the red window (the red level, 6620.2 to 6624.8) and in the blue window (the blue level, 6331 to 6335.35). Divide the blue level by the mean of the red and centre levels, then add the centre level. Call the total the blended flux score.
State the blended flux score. 7.9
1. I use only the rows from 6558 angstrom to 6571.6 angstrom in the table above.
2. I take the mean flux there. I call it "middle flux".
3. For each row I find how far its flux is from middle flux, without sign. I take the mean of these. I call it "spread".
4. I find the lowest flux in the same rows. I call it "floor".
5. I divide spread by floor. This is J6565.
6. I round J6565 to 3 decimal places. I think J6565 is 0.067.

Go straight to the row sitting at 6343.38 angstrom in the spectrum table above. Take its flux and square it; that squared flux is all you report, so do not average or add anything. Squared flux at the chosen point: 47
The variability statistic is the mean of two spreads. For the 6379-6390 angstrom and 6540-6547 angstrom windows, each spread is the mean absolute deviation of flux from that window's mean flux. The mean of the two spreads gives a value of 0.037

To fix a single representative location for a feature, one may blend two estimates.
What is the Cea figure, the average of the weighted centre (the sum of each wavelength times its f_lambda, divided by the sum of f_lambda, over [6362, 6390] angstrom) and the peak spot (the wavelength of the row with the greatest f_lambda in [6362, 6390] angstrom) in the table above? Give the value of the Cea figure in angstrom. 6380.1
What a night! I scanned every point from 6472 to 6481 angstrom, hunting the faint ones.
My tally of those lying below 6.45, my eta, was 6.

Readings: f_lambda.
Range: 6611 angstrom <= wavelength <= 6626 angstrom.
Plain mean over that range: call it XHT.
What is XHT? 6.59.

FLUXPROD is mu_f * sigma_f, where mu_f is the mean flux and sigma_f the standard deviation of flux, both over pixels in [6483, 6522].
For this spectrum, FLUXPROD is 1.4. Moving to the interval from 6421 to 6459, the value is 0.7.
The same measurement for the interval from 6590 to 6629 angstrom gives 0.6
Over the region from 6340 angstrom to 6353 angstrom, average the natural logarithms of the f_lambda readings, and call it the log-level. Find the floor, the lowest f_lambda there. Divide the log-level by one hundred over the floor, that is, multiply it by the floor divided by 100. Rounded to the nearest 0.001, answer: 0.131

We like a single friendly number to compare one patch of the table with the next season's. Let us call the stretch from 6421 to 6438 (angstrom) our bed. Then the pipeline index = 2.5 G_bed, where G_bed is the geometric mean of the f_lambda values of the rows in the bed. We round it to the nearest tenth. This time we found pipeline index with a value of 16.5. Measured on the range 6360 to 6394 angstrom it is 17.1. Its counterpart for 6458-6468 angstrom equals 16.3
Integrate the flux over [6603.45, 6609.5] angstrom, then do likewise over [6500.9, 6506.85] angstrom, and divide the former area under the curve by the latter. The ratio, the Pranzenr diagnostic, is 1.06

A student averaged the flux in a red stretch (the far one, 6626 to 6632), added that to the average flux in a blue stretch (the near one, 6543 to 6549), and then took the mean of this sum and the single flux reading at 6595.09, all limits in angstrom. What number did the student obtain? 9.6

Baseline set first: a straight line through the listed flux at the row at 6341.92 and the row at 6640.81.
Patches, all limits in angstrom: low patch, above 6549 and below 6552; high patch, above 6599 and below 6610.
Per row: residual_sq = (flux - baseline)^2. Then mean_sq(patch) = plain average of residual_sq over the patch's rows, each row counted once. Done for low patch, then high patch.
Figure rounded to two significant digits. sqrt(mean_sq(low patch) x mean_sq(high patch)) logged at 0.069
